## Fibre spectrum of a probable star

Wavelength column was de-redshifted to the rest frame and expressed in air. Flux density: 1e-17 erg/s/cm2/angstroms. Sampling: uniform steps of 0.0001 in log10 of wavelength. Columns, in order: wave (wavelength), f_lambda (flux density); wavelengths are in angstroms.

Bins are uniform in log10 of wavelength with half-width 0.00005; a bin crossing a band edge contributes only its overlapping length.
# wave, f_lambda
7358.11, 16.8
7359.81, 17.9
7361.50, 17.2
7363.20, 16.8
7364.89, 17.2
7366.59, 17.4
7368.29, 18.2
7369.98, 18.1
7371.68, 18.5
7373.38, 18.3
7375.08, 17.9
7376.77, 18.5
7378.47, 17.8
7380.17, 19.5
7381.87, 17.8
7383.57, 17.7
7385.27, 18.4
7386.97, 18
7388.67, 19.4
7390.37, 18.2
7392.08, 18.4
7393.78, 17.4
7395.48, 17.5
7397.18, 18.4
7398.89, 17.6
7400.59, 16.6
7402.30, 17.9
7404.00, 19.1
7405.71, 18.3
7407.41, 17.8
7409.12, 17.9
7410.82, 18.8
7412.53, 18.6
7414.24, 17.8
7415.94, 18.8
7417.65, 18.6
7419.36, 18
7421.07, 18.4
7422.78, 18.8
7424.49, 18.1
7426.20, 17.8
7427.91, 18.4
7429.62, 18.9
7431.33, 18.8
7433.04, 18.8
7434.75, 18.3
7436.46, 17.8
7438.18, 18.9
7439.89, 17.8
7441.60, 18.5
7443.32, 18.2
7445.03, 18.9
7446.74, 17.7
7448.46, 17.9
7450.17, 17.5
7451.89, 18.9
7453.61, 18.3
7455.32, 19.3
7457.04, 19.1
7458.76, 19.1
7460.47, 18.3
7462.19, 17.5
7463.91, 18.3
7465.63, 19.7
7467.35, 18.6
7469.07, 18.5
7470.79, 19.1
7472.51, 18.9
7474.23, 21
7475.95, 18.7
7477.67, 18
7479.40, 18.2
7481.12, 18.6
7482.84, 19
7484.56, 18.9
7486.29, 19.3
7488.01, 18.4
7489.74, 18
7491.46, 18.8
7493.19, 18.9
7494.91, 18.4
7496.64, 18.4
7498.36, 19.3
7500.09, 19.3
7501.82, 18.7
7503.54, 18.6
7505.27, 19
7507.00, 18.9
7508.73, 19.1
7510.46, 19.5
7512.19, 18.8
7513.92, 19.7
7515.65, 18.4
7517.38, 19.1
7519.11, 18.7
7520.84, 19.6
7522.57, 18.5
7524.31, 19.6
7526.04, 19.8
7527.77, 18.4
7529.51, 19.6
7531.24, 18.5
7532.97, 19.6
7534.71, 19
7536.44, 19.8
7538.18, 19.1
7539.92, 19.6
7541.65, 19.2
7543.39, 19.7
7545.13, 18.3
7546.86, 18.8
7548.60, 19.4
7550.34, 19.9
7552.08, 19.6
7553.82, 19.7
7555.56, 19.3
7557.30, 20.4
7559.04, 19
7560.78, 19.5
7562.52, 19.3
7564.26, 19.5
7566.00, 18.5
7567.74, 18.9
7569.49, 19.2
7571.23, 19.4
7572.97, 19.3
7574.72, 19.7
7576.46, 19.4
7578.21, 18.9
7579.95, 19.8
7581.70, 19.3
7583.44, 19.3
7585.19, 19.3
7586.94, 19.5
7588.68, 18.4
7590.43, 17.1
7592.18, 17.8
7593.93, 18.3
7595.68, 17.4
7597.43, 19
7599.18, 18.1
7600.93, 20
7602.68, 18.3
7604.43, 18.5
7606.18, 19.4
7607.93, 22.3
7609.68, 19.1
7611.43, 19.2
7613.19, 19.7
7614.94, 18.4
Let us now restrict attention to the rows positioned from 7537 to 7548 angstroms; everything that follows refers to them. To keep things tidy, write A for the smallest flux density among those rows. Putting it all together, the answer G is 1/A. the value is 0.0546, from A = 18.3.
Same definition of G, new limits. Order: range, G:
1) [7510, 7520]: 0.0543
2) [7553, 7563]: 0.0526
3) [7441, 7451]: 0.0571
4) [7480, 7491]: 0.0556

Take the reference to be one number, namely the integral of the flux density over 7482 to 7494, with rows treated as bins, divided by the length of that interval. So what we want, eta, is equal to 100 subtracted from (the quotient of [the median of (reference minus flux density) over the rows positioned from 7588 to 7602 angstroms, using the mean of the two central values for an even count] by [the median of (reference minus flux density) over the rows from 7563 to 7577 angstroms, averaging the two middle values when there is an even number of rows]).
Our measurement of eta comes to -101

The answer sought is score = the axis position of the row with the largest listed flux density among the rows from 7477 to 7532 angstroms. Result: 7526.04 angstroms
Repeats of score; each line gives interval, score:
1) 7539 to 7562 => 7557.30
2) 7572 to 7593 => 7579.95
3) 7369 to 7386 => 7380.17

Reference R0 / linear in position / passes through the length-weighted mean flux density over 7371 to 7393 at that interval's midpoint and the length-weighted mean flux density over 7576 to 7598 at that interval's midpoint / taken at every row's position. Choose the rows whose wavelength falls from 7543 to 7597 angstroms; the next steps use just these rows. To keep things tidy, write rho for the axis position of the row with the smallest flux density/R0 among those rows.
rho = 7590.43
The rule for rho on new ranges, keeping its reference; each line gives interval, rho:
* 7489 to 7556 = 7489.74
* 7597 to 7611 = 7599.18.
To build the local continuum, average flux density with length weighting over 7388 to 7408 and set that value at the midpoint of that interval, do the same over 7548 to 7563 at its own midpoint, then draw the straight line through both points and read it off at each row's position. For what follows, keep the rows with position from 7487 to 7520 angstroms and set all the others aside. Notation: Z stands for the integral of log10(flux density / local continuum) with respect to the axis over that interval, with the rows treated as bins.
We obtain -0.17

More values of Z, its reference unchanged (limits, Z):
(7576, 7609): -0.75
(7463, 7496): -0.03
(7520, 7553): -0.10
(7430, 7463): -0.09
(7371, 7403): 0.12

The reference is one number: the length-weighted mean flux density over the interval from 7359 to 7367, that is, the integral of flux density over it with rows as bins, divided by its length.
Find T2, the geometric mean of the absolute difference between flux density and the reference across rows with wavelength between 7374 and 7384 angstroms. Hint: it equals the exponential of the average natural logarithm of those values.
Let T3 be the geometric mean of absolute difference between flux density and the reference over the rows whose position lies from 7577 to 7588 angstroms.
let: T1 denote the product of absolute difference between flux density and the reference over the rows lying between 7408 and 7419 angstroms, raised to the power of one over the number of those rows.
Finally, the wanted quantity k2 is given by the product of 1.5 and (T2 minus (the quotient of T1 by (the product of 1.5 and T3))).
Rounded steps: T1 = 1.03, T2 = 0.7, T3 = 2.0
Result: 0.6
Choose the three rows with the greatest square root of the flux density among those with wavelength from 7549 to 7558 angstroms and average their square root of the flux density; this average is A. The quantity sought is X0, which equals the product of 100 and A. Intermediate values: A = 4.47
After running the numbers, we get 447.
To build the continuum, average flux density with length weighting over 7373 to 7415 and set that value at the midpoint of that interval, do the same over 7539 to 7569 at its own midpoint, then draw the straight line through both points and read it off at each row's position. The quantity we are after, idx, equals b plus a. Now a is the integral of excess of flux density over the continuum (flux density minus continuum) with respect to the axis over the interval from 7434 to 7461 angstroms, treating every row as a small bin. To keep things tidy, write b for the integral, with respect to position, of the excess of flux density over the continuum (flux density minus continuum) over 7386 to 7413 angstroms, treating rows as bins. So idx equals -5.4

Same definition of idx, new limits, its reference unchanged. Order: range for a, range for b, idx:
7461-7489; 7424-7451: -4.0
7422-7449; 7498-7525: -1.8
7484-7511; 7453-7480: 1.2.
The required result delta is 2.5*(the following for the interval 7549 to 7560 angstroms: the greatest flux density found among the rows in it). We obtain 51.0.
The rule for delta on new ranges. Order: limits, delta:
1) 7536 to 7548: 49.5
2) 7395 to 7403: 46.0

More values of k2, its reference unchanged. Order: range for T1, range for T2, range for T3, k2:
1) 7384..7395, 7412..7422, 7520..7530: 1.1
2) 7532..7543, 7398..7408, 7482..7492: -0.5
